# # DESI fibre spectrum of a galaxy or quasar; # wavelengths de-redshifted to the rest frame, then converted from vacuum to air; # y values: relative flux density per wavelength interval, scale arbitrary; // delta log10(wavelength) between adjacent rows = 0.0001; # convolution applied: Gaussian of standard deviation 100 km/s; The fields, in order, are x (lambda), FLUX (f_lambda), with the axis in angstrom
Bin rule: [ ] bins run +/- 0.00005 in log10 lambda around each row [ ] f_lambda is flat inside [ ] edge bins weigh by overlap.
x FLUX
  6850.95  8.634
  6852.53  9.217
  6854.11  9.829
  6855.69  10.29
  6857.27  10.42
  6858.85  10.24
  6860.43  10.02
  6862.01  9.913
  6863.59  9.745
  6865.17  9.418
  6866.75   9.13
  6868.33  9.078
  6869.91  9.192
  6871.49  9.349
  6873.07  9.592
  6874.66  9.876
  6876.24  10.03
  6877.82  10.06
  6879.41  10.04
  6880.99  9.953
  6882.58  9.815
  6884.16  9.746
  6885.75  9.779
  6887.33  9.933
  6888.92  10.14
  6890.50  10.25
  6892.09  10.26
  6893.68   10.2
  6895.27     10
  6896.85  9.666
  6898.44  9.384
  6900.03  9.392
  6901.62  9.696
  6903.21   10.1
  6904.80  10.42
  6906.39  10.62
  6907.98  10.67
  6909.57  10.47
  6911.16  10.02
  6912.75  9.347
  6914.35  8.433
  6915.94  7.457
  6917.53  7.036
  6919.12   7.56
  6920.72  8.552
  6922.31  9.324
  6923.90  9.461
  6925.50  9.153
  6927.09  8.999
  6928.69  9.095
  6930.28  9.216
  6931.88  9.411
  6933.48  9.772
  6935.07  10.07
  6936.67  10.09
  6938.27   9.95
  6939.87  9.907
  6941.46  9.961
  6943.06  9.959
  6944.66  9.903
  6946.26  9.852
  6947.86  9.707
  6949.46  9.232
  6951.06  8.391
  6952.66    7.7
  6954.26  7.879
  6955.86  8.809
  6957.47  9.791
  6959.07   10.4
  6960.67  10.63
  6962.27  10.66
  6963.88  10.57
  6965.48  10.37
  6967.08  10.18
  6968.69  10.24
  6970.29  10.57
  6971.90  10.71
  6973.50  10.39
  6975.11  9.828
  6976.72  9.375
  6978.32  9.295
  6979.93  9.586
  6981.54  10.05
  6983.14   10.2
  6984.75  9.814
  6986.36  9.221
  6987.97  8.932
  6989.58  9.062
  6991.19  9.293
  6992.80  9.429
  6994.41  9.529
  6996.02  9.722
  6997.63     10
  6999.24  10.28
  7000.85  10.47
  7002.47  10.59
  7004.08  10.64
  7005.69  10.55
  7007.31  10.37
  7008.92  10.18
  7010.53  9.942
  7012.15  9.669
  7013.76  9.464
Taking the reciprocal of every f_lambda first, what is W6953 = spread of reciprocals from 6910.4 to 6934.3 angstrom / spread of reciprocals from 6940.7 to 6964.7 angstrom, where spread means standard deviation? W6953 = 1.1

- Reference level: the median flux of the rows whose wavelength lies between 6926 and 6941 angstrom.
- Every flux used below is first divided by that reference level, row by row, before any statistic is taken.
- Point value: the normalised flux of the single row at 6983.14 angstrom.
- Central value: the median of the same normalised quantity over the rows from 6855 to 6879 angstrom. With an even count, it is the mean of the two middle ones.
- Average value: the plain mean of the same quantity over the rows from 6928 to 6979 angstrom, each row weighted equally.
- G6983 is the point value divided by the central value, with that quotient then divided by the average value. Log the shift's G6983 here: 1.04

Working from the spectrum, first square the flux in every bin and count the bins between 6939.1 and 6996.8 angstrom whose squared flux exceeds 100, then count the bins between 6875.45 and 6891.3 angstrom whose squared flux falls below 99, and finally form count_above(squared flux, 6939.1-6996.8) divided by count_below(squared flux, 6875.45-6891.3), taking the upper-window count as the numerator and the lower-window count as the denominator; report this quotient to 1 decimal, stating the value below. 3.0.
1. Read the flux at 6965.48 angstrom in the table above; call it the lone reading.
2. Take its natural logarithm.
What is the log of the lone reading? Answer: 2.34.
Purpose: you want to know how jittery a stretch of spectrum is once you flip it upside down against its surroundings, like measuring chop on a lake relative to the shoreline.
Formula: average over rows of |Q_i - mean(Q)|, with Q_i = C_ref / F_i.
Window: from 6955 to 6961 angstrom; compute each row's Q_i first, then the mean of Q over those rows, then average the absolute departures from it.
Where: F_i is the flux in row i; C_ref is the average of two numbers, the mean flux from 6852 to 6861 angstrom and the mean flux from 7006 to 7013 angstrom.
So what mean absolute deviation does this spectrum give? 0.064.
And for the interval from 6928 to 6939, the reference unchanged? 0.039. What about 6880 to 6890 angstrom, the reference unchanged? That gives 0.012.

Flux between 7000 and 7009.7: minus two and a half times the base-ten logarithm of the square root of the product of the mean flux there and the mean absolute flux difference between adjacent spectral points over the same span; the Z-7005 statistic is -0.2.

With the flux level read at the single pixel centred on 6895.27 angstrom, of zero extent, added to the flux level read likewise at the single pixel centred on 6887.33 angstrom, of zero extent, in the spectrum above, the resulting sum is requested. 19.9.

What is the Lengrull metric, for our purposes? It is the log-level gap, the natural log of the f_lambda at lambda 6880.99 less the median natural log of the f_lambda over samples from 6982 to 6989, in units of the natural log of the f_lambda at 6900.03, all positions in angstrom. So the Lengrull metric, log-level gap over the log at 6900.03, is 0.020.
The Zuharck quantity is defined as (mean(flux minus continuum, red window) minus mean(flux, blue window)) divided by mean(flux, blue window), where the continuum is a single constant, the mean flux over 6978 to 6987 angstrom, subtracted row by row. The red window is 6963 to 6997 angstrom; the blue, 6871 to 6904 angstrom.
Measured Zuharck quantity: -0.99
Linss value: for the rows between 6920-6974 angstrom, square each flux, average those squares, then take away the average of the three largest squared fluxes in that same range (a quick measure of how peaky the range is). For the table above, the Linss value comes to -20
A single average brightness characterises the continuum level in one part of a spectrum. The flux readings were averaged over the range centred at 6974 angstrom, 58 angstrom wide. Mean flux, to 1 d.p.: 9.7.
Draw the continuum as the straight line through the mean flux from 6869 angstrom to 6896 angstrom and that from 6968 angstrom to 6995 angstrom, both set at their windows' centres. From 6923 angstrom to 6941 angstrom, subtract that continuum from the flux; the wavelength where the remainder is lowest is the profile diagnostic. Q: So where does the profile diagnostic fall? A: 6927.09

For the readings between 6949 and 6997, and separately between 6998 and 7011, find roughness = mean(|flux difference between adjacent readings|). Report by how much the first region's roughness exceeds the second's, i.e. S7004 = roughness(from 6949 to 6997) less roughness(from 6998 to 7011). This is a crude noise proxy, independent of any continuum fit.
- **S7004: 0.19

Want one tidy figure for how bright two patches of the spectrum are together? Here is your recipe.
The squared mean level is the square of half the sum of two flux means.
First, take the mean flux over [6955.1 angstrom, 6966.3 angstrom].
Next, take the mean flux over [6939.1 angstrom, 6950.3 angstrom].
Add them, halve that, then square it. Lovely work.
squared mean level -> 100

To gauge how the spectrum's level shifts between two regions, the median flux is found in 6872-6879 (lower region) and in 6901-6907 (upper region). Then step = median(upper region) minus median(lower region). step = 0.3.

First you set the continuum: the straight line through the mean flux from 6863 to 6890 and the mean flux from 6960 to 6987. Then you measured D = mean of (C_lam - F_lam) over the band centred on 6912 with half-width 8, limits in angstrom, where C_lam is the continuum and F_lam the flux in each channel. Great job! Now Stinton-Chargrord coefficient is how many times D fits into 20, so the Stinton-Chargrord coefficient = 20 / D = 31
